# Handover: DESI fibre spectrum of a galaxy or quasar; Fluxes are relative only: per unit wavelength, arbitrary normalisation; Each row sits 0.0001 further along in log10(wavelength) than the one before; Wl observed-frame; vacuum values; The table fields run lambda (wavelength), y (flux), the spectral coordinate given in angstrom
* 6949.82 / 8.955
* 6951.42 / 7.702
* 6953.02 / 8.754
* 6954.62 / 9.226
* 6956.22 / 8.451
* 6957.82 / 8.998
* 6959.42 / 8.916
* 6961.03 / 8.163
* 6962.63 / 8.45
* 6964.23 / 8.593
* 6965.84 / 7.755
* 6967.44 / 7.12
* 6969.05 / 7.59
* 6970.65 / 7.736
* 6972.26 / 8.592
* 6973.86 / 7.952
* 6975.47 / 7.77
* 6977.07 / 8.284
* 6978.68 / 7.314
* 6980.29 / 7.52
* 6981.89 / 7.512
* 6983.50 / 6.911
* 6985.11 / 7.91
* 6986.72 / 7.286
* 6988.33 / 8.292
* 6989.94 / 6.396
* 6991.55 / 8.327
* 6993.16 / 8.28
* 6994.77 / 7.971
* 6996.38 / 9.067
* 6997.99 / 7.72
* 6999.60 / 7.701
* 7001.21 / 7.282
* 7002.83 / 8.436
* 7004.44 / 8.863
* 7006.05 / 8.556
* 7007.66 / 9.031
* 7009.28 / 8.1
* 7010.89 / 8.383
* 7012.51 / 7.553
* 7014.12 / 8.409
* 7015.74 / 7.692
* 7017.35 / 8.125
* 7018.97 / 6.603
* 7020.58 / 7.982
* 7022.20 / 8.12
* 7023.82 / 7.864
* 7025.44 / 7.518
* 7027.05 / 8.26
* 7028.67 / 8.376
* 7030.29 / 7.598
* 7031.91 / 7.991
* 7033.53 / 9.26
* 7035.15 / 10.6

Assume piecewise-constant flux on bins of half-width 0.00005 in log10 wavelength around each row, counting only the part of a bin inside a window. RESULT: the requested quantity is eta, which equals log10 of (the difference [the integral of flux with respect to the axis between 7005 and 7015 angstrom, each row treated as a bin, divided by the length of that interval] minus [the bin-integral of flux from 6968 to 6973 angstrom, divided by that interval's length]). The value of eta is -0.37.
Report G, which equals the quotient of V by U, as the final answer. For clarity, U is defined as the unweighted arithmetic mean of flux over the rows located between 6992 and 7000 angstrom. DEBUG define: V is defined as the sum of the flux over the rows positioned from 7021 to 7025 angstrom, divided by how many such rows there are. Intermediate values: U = 8.15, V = 8.0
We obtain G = 0.98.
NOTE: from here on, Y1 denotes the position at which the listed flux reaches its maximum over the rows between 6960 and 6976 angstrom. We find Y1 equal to 6964.23 angstrom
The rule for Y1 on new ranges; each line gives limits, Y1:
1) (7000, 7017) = 7007.66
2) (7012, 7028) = 7014.12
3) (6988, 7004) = 6996.38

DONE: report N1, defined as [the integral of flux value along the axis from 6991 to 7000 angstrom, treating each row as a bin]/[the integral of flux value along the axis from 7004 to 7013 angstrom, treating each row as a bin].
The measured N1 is 0.97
